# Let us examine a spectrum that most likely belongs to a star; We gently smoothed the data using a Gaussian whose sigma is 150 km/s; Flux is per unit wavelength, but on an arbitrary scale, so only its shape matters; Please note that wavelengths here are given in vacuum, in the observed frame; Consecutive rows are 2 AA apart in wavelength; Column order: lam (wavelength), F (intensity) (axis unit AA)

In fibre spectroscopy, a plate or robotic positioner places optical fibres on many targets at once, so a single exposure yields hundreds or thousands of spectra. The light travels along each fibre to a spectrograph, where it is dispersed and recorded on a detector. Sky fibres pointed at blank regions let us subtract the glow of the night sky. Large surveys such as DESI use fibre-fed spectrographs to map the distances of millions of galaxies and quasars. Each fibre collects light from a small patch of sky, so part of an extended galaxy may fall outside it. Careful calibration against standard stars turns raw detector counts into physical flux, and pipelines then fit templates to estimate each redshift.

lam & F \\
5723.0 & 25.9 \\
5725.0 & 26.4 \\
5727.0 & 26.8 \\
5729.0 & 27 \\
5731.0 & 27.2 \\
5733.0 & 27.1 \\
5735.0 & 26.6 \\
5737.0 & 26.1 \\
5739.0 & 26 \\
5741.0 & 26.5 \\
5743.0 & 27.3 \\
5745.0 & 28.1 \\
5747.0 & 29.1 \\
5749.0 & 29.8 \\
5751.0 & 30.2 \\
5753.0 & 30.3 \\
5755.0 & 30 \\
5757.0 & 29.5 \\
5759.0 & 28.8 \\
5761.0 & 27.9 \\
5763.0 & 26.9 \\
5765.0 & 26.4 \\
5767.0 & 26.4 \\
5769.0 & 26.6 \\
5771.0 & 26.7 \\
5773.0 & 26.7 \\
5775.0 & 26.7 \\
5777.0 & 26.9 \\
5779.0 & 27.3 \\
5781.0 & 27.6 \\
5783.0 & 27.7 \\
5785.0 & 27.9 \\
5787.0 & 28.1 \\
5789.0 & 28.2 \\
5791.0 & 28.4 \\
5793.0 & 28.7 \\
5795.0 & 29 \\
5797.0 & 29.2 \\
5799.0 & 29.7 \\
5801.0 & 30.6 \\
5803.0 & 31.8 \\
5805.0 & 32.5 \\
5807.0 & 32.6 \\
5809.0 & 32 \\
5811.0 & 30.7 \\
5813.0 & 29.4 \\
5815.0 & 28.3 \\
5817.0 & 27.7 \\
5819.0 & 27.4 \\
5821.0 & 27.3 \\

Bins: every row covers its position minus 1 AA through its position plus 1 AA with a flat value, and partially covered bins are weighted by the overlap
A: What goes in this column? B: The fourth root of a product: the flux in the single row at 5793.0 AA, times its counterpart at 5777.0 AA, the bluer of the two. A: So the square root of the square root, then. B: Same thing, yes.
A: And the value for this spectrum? 5.27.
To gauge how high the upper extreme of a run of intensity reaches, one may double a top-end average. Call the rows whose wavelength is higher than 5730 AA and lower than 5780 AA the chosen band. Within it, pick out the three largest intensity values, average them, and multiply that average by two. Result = 60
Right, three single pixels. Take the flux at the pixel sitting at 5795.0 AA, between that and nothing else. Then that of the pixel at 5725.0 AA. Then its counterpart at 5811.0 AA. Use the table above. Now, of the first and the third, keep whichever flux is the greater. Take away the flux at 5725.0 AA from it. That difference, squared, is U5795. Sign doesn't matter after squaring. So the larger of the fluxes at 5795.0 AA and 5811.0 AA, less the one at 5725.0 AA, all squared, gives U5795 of 18.5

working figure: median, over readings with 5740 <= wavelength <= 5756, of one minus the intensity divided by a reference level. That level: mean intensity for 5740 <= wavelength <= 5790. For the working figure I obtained -0.06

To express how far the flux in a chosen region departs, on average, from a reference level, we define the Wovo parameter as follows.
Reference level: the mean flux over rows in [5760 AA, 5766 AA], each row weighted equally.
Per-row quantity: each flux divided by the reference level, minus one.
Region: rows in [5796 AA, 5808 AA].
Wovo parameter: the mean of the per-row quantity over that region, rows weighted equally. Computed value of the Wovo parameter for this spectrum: 0.15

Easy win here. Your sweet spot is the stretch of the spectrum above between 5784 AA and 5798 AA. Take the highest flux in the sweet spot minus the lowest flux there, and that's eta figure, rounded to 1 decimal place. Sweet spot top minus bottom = 1.3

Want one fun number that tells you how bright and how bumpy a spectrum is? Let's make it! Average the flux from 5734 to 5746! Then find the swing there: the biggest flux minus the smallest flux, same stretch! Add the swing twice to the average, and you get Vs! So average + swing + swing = 31.0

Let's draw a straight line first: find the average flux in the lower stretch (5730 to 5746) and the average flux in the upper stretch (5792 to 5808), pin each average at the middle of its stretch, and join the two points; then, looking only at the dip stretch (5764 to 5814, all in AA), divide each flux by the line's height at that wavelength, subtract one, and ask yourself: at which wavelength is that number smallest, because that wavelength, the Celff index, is 5775.0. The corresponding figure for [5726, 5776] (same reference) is 5775.0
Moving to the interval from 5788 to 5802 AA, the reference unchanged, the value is 5789.0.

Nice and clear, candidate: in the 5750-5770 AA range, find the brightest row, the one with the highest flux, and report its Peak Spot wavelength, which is 5753.0 AA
